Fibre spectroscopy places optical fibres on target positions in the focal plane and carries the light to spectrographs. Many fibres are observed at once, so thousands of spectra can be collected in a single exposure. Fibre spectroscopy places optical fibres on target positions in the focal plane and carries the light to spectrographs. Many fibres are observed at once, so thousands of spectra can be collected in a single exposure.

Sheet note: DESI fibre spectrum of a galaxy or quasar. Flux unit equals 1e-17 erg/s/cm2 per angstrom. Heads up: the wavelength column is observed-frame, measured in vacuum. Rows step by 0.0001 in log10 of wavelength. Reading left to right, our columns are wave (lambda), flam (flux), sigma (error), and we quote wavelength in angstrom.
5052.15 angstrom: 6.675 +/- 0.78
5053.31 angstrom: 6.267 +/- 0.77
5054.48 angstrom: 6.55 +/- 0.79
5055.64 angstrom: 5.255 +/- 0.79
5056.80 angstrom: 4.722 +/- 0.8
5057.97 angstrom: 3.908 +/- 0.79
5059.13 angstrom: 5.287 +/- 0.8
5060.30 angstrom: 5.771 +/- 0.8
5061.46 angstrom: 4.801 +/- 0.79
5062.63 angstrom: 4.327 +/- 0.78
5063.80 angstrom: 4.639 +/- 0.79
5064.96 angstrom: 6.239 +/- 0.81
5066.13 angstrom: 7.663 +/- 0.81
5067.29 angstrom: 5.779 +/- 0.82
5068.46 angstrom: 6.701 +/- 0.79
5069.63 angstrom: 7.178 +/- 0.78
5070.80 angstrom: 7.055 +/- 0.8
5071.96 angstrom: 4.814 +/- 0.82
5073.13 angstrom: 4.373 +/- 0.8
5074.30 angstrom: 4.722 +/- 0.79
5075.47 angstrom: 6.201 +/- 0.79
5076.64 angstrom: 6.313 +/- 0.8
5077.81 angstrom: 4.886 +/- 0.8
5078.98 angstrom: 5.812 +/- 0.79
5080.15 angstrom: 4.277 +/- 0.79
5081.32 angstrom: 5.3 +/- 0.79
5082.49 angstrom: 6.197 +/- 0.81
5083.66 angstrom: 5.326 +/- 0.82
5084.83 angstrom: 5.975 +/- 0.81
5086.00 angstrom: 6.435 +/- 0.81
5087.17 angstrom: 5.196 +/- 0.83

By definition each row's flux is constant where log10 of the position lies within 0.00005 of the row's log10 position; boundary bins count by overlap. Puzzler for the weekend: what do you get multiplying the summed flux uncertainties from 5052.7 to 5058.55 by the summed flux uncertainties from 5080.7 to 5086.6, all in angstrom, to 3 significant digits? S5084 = 15.9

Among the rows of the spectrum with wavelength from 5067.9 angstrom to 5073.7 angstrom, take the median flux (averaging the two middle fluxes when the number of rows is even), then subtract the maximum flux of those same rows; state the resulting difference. -0.48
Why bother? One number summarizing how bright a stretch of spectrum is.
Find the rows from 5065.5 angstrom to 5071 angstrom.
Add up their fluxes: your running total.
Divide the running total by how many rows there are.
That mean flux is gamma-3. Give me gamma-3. 6.9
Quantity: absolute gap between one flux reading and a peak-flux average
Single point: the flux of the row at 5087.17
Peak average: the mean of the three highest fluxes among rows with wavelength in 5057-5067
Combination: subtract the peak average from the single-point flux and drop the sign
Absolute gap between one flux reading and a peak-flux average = 1.4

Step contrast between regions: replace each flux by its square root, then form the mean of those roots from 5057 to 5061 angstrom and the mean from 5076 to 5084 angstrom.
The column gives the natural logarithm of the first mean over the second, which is -0.05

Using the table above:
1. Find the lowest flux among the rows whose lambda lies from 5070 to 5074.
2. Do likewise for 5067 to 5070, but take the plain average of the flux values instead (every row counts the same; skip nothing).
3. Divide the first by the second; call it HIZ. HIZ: 0.67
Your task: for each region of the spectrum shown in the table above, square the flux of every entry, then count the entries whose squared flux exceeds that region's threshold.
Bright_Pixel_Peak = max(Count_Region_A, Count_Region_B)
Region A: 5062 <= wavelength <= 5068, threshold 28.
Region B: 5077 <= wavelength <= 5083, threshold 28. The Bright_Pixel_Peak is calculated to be 3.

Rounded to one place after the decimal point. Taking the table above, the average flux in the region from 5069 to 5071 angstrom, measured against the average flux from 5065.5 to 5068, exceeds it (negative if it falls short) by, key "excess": 0.4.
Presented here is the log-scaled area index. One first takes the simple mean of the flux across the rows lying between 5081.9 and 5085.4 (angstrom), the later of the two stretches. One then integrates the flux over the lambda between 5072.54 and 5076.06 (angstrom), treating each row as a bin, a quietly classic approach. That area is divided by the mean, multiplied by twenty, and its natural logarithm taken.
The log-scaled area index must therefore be 4.12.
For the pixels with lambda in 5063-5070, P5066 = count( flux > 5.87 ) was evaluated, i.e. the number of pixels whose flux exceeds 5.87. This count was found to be 4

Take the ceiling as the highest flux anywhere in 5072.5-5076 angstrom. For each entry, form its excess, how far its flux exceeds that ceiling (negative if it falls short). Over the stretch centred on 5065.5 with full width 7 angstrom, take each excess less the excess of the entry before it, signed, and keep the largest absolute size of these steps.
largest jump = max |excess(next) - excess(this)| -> 1.88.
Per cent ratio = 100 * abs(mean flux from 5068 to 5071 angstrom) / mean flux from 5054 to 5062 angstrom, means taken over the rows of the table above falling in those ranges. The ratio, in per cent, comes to 135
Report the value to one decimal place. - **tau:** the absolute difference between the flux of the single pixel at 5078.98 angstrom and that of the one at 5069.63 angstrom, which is 1.4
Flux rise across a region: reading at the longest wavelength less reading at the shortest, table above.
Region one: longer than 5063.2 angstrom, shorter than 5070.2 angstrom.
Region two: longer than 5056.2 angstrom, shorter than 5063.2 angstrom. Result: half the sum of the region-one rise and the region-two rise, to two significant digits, 1.1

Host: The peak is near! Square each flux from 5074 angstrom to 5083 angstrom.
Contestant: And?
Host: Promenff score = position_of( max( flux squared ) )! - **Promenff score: 5076.64 angstrom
